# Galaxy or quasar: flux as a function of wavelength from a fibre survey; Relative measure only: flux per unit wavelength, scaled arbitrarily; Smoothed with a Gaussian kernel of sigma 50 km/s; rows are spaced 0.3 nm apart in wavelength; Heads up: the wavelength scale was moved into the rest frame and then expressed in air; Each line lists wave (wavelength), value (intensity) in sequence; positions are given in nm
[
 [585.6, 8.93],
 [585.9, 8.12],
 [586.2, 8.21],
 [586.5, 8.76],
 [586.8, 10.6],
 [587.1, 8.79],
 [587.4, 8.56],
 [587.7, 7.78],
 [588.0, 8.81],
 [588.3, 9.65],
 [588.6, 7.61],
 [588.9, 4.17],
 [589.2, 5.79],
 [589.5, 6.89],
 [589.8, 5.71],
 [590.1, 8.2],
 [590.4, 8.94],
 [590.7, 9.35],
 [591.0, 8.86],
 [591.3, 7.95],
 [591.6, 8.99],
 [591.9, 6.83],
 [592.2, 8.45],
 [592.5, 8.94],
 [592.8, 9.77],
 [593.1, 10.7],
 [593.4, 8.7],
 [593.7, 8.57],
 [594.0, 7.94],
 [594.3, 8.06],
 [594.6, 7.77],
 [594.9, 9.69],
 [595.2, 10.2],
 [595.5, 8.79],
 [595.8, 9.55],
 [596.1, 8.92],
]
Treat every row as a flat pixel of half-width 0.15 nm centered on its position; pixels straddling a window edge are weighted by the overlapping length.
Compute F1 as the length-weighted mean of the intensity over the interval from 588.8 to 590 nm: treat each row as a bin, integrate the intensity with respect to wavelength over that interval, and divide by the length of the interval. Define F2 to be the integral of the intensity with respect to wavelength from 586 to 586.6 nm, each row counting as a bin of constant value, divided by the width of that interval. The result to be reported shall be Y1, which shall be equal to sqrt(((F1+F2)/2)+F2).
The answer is 3.94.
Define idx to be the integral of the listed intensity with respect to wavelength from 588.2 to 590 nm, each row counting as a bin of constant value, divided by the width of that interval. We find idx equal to 6.6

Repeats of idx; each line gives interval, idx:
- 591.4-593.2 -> 8.9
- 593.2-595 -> 8.5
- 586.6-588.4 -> 9.0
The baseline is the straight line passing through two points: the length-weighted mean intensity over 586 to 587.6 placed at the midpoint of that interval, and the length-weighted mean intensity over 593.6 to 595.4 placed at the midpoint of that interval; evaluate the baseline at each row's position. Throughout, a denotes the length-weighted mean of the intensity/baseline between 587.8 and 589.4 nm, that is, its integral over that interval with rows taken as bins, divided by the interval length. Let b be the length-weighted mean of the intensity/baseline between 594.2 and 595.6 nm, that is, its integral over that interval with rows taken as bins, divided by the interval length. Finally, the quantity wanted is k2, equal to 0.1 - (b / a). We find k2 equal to -1.16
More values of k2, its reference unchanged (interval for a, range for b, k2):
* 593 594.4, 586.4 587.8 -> -0.90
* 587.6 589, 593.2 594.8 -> -1.00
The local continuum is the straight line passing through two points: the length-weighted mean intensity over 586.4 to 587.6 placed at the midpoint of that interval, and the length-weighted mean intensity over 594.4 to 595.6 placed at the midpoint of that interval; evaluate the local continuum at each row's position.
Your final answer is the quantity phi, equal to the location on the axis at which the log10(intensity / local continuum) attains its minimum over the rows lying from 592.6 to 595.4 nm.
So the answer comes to 594.6 nm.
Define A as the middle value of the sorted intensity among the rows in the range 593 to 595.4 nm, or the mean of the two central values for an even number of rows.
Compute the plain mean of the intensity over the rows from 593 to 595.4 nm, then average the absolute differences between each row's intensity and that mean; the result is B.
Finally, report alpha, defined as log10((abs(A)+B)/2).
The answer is 0.680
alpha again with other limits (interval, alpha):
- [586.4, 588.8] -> 0.673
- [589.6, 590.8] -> 0.688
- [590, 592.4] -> 0.665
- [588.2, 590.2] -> 0.618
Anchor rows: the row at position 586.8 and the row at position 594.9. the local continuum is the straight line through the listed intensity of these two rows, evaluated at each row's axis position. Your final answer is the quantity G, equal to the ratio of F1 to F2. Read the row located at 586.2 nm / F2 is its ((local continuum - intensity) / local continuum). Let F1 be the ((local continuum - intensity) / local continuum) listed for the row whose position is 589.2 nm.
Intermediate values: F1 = 0.44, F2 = 0.23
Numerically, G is 1.9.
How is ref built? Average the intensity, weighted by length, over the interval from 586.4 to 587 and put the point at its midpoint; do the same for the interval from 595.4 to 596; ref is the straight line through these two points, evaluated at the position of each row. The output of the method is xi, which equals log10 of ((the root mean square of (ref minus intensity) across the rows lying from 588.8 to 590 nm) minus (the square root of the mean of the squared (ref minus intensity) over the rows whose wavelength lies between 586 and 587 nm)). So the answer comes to 0.46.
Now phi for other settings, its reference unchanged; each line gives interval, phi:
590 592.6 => 591.9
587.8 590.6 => 588.9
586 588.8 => 588.6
